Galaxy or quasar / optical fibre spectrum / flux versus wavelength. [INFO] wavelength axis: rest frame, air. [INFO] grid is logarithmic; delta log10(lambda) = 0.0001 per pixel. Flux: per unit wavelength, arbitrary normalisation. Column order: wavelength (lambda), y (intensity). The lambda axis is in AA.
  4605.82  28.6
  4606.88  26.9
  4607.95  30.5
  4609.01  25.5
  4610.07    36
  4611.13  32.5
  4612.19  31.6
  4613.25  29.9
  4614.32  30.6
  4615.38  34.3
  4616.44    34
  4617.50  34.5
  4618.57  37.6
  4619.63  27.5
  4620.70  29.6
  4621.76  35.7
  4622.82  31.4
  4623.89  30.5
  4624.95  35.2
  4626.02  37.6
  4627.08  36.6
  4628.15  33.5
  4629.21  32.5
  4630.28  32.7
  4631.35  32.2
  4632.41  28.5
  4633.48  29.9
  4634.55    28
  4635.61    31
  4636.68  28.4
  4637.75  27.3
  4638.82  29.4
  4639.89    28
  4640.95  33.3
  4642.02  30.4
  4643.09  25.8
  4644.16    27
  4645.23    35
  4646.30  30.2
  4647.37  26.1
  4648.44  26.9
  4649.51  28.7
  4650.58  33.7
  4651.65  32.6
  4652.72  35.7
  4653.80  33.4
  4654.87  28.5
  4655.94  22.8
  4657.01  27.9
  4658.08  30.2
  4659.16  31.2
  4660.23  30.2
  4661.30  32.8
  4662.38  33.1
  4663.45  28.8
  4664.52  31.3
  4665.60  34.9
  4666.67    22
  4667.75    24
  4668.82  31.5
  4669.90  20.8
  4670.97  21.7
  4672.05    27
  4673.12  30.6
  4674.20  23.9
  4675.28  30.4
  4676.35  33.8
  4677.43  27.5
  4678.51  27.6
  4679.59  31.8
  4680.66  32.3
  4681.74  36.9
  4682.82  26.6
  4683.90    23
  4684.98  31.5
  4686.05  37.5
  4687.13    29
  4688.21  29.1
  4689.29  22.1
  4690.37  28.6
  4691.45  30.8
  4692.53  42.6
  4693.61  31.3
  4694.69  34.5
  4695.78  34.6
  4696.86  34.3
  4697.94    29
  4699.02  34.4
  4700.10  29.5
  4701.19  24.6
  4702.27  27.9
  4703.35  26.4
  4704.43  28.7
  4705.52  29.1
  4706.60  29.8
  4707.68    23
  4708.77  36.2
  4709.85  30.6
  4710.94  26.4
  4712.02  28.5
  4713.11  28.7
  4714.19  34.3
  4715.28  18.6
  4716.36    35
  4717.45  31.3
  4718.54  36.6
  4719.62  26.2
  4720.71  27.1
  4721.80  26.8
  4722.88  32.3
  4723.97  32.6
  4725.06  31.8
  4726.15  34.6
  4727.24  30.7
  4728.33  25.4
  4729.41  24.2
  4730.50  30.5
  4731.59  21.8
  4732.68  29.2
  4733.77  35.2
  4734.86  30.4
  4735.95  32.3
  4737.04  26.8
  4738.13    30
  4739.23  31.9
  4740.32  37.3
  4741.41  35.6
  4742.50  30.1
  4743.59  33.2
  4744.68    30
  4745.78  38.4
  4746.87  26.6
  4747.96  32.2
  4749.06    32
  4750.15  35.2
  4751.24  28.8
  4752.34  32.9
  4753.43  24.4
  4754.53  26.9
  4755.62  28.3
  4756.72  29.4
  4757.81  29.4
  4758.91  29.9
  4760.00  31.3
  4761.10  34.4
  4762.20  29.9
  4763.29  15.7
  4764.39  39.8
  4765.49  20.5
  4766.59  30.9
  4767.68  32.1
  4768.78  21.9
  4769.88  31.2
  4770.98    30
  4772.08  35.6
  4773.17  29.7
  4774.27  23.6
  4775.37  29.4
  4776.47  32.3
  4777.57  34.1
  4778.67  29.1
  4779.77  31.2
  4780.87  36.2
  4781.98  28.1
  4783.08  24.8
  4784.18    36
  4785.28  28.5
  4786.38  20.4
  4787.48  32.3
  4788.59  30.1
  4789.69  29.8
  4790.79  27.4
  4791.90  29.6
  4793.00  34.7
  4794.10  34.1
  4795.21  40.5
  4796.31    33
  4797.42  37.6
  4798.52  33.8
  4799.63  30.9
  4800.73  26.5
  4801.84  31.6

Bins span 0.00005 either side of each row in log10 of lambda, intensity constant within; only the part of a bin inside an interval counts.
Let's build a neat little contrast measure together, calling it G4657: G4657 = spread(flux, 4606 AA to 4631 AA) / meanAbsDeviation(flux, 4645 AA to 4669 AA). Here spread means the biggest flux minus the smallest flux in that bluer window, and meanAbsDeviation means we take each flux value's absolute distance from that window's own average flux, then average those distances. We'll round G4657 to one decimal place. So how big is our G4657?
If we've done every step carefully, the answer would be 4.0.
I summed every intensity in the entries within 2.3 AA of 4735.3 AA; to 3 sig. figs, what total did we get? 125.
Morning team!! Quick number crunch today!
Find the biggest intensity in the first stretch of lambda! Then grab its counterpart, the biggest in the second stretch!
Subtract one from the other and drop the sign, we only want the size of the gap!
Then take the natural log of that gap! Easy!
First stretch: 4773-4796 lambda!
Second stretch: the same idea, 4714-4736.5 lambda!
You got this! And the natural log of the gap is 1.4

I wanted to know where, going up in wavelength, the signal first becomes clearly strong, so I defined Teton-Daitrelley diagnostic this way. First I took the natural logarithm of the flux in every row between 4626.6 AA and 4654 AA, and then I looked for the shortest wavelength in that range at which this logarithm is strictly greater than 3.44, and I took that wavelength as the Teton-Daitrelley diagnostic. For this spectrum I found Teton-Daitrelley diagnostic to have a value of 4627.08 AA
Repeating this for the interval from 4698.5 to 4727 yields 4699.02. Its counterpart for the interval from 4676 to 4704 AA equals 4676.35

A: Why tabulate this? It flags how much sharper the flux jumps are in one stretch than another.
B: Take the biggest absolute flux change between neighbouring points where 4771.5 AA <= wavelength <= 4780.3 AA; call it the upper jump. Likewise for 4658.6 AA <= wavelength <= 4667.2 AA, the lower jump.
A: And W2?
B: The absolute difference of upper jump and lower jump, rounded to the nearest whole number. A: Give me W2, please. 7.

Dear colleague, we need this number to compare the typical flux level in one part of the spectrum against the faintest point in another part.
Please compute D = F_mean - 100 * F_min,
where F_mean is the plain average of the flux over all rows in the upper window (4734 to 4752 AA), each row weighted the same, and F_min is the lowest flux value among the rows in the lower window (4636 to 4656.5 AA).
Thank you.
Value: -2248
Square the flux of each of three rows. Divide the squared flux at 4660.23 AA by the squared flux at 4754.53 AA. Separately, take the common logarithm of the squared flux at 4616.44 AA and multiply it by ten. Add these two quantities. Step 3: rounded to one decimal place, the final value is 31.9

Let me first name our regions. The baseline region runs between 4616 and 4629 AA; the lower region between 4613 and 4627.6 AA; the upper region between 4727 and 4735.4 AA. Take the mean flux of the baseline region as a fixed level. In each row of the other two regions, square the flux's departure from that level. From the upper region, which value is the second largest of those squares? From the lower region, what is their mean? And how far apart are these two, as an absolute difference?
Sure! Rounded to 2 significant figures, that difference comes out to 79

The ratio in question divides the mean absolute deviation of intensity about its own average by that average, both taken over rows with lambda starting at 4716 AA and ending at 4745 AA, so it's 0.098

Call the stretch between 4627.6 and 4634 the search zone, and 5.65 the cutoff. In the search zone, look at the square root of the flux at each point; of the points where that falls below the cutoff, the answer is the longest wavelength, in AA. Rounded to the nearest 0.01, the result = 4633.48 AA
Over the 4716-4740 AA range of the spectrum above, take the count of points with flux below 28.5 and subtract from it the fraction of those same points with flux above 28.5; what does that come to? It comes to 6.3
